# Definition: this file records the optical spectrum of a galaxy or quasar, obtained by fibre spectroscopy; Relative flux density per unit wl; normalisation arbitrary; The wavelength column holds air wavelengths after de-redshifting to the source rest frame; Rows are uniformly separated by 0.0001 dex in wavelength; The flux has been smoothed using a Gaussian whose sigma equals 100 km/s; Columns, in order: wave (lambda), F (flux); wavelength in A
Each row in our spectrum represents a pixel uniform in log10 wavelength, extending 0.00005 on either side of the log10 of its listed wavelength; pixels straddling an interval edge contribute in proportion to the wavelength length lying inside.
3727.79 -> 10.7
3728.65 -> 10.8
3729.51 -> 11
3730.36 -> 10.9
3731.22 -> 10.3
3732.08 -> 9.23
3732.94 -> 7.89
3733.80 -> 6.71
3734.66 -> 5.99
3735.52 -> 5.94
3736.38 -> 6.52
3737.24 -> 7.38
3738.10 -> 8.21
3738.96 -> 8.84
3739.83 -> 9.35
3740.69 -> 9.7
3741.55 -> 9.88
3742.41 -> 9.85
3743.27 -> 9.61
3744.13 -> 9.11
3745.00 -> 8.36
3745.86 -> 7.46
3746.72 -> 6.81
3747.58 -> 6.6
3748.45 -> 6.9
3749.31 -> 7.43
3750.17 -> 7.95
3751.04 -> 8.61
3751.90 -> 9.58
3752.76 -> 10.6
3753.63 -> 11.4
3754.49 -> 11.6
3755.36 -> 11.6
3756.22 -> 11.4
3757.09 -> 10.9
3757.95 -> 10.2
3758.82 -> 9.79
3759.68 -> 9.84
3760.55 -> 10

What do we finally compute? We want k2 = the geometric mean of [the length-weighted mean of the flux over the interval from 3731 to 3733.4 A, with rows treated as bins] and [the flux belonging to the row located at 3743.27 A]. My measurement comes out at 9.3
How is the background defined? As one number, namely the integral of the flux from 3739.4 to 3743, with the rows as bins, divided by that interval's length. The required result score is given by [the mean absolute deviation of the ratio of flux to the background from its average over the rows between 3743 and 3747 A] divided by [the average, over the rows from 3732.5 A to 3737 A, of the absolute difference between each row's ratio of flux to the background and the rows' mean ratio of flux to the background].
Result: 1.6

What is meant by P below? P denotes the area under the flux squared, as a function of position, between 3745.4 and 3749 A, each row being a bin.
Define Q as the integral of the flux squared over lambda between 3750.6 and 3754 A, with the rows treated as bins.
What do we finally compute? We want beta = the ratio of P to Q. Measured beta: 0.51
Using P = 176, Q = 345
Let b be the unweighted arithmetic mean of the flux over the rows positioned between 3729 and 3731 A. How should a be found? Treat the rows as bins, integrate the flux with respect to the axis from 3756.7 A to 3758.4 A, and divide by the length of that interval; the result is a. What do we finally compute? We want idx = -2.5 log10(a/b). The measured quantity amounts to 0.04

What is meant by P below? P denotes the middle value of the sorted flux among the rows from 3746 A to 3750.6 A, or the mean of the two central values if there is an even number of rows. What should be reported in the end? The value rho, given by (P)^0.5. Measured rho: 2.63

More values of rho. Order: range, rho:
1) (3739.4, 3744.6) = 3.11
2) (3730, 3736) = 2.81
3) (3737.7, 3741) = 3.02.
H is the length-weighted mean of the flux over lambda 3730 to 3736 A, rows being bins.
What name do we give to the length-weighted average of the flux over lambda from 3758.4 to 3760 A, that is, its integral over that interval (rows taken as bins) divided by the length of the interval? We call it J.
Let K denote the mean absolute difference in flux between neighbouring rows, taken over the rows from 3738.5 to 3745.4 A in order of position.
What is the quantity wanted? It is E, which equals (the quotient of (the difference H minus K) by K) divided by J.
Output 2.14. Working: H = 8.1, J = 9.8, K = 0.37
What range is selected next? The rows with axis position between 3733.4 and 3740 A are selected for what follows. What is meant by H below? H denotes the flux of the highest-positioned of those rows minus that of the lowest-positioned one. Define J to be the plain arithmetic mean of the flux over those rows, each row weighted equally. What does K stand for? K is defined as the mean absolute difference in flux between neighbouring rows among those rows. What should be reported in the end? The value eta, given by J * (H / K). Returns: 33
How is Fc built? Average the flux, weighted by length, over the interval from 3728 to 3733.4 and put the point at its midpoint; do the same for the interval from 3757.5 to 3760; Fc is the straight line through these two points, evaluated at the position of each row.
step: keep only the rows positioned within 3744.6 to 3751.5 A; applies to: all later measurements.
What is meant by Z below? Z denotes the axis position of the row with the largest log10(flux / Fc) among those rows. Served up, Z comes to 3751.04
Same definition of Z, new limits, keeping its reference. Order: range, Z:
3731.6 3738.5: 3732.08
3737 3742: 3741.55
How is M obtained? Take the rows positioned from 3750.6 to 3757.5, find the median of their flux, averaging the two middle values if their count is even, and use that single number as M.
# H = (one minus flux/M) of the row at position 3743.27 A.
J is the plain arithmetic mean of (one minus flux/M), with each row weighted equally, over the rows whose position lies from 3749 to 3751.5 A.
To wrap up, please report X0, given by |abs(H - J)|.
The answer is 0.145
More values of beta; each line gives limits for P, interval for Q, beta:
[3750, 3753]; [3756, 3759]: 0.76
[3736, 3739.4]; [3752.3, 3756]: 0.44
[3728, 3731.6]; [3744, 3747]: 2.22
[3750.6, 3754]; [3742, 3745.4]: 1.19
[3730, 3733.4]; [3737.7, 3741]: 1.17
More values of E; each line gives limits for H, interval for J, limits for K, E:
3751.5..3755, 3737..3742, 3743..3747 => 1.61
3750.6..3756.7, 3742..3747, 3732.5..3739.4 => 1.68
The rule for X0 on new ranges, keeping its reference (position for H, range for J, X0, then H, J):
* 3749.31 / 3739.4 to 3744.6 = 0.193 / 0.3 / 0.14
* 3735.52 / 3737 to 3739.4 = 0.198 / 0.5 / 0.27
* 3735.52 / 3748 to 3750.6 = 0.133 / 0.5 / 0.33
